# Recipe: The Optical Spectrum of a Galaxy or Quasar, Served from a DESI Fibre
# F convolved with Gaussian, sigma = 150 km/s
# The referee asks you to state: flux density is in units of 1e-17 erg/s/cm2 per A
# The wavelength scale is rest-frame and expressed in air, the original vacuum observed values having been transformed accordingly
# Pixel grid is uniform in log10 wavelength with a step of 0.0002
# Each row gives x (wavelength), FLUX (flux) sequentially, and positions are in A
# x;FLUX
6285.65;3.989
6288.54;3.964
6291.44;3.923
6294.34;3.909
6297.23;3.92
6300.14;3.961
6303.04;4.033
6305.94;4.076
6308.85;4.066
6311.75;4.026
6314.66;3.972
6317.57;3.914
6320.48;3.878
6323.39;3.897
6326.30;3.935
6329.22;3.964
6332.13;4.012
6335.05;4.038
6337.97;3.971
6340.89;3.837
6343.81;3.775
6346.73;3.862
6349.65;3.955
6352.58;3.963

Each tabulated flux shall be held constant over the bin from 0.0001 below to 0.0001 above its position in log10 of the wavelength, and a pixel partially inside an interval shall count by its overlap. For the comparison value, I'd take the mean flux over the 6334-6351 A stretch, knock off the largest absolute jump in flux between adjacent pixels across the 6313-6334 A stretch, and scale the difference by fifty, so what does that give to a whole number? 192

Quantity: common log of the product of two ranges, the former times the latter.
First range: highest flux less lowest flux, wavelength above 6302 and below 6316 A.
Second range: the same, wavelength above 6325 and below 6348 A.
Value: -1.6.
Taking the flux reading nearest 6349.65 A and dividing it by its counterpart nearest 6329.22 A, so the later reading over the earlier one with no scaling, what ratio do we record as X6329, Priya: 1.00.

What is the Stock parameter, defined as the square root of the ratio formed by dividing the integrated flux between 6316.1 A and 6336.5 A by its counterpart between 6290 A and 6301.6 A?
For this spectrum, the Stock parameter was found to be 1.3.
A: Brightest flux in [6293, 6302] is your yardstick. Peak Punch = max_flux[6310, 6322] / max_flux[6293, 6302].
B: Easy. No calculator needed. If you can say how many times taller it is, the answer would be 1.02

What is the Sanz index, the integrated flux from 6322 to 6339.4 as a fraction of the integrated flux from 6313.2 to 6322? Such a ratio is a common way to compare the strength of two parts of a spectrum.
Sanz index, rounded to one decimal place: 2.0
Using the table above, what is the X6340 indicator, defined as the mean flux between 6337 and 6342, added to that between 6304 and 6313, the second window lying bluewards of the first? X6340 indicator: 7.96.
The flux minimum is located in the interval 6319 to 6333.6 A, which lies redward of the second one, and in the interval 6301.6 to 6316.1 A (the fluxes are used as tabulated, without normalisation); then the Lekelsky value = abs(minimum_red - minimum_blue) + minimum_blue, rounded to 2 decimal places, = 4.07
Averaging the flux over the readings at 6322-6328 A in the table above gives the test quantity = 3.916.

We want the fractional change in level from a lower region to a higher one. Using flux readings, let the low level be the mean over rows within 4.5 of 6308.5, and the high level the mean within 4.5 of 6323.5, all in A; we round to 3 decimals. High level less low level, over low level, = -0.038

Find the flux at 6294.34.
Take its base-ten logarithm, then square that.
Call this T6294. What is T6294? 0.351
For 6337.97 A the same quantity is 0.359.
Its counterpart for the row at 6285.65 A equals 0.361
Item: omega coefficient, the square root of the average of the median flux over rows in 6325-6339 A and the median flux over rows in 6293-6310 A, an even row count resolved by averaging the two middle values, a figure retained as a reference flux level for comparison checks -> 2.00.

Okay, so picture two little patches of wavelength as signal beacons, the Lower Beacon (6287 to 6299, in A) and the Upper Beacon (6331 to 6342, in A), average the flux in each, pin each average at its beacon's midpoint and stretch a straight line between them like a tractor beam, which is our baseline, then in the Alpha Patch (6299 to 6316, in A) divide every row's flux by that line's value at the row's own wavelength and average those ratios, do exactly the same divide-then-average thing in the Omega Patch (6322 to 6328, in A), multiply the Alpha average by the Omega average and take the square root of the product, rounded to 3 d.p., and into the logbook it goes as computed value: 1.005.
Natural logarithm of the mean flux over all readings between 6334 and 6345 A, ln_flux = 1.36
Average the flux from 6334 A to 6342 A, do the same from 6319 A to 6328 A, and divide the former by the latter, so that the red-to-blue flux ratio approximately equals 1.01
